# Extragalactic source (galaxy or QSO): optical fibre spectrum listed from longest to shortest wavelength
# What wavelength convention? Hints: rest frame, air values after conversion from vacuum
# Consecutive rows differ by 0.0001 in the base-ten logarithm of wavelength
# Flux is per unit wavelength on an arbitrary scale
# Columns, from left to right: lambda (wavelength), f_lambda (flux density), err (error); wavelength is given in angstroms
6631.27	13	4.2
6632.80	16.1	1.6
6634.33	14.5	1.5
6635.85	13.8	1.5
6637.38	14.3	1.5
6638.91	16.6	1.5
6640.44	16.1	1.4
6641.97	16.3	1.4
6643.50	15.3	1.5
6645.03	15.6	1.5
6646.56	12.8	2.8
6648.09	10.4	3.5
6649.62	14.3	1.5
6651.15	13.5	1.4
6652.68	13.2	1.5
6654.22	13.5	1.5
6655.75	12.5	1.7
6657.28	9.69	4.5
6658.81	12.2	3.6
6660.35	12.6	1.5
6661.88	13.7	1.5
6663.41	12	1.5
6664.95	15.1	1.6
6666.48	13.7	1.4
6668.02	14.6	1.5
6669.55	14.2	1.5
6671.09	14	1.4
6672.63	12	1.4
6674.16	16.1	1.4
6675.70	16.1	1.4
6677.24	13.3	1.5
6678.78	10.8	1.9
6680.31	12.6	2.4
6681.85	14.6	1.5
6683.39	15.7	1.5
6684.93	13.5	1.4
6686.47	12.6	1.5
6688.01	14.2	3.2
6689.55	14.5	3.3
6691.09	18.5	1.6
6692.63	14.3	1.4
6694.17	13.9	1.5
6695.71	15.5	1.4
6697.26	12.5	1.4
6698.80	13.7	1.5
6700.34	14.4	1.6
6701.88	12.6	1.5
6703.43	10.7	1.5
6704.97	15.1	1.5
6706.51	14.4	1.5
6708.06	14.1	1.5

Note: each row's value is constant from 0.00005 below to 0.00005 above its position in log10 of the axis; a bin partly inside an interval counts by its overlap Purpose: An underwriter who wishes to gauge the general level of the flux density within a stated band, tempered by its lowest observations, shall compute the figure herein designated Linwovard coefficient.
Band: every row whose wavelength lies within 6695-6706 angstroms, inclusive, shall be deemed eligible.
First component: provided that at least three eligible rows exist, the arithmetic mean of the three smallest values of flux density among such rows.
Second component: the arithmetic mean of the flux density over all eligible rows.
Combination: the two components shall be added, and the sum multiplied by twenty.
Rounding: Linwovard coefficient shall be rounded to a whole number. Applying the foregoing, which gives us 509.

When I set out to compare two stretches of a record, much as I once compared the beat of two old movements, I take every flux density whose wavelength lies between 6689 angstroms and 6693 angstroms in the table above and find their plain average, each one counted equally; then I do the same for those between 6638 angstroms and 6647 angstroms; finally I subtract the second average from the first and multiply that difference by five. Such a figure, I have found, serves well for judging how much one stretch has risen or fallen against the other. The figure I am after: 2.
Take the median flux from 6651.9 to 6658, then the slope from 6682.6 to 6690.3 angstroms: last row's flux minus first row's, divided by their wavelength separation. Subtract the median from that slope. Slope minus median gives -13.0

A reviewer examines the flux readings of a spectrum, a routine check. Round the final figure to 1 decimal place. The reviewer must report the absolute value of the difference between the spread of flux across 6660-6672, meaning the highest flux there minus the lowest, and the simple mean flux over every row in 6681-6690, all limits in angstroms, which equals 11.1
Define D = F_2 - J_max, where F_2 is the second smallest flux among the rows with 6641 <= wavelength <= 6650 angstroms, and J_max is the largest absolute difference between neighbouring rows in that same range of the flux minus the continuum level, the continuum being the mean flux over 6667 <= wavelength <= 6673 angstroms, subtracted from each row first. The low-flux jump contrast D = 8.9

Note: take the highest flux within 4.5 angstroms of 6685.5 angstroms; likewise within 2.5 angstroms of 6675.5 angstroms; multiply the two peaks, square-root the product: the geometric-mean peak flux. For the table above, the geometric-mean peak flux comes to 15.9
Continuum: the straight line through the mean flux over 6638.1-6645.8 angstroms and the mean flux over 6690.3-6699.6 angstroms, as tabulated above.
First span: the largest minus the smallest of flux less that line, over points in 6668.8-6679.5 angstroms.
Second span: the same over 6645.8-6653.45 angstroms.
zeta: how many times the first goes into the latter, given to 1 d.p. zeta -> 0.8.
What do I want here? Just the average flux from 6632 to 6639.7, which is 15.1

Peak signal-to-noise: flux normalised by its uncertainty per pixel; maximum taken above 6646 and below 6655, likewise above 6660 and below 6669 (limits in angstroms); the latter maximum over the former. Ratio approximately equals 1.01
